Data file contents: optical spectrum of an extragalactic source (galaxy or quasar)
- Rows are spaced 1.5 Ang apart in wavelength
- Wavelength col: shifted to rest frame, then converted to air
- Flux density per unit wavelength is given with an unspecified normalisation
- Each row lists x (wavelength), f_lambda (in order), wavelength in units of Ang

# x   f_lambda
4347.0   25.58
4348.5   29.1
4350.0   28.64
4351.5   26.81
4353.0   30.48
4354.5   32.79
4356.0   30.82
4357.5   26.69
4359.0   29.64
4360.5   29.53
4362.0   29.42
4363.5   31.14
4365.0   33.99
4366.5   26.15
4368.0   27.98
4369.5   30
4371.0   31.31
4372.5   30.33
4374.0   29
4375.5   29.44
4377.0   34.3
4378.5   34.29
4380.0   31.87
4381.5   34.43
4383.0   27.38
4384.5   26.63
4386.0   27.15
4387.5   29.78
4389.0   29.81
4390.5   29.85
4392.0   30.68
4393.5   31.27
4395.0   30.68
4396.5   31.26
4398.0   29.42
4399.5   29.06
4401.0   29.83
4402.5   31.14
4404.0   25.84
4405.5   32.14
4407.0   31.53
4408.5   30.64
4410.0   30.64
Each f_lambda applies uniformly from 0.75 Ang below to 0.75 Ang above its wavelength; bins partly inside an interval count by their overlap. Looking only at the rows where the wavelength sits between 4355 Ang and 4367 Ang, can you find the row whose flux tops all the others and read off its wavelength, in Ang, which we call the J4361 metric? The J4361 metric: 4365.0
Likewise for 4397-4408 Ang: 4405.5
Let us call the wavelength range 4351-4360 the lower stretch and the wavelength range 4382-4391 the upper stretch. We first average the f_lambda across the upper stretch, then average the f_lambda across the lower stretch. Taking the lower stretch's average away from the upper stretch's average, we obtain -1.1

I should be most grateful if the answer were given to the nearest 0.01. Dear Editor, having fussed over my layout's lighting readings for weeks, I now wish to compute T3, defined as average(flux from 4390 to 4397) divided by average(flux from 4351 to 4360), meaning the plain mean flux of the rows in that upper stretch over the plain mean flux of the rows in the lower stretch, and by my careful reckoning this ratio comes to 1.04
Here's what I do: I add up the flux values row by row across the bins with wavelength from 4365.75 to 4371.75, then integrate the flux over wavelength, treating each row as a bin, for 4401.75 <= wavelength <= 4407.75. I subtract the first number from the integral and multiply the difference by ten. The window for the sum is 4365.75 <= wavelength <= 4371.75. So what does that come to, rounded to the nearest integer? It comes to 655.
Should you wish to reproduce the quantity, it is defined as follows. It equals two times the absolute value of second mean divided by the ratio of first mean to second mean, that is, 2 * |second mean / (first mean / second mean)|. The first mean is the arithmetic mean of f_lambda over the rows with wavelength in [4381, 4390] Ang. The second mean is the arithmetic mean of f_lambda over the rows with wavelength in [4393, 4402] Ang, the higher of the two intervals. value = 63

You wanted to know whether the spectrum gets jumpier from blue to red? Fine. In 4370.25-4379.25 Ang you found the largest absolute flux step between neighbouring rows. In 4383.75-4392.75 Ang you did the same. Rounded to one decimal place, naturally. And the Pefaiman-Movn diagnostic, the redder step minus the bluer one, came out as -2.2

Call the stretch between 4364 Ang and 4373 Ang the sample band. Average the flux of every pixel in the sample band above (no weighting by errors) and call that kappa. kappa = 30.0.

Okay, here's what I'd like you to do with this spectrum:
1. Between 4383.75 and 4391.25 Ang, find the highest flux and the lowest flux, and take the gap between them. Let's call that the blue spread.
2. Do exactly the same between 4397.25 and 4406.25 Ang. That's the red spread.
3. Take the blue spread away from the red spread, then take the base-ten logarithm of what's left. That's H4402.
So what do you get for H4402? 0.49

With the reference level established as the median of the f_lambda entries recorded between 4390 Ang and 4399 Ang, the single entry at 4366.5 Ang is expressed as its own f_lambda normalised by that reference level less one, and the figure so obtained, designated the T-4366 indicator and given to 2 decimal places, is -0.15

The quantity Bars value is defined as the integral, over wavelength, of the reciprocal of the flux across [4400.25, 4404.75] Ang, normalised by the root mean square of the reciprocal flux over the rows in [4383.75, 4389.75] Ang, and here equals 4.4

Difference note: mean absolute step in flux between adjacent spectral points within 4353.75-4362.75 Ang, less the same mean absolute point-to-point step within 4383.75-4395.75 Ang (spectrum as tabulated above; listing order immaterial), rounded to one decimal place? 1.1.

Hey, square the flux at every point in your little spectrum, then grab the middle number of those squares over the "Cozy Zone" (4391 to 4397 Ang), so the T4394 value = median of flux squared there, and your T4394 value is 959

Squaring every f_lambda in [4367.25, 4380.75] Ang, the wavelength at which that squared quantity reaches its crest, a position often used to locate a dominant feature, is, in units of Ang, 4377.0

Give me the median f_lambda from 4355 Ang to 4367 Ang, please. 29.6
